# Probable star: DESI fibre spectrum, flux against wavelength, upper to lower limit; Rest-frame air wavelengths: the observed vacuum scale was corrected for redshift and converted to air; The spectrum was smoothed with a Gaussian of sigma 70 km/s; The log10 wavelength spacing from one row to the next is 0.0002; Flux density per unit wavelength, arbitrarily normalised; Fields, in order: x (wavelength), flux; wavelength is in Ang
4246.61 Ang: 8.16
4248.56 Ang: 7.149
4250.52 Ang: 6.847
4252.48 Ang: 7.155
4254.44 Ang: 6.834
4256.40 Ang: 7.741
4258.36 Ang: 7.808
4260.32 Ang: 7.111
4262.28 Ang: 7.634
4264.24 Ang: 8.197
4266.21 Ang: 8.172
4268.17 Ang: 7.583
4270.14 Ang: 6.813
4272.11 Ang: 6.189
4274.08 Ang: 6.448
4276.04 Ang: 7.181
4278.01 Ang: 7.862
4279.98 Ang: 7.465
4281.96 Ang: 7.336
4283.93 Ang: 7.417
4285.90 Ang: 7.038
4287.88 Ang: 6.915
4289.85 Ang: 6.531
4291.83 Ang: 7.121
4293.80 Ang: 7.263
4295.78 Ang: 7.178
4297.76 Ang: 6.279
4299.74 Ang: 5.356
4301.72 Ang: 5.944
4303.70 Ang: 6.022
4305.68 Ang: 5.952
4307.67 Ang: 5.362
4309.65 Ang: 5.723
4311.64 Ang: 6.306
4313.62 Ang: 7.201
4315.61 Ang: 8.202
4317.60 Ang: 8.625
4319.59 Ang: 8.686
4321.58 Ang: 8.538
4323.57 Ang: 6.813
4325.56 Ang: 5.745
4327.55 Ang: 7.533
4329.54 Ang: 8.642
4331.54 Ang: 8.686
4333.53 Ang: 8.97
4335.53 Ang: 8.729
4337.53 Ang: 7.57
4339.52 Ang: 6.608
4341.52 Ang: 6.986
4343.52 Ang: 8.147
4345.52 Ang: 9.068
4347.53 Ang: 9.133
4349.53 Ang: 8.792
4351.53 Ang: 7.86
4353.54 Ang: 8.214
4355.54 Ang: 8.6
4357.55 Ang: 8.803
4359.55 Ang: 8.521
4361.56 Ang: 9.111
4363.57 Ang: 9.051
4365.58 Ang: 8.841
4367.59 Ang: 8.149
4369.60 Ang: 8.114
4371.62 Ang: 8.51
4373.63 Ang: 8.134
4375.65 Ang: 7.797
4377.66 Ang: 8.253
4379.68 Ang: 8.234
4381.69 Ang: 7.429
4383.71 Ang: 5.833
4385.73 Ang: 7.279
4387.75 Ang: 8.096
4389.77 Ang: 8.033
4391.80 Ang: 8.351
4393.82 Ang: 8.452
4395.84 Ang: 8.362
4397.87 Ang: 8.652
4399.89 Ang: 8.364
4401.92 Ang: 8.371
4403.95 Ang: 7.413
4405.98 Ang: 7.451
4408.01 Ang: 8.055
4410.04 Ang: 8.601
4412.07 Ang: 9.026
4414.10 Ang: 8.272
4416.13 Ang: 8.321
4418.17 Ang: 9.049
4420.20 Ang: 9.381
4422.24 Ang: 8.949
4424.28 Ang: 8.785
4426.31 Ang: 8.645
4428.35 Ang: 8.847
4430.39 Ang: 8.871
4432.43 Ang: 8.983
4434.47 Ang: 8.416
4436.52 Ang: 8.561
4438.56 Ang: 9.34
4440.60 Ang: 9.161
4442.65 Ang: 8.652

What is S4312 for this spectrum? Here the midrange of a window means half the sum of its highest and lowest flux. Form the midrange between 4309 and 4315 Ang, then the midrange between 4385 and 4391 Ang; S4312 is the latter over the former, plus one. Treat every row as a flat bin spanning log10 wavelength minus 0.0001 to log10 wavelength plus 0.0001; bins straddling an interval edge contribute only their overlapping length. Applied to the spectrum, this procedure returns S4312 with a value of 2.19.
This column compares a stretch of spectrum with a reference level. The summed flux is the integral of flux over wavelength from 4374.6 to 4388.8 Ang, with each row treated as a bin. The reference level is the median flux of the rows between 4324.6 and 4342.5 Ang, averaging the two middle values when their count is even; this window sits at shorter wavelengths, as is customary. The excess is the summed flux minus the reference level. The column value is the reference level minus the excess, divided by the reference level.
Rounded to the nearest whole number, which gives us -12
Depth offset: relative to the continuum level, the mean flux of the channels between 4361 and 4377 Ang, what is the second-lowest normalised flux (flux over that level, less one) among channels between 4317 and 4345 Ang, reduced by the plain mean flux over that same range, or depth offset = -8.1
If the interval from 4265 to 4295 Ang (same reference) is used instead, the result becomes -7.4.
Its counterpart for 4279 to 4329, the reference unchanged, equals -7.3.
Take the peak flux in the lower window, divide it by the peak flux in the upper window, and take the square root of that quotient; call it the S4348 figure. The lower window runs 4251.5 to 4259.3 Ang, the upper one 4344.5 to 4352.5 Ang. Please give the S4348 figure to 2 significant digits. 0.92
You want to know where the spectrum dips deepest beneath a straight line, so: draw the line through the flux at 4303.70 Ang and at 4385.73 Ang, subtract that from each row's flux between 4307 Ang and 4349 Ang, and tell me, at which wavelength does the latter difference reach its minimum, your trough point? 4307.67 Ang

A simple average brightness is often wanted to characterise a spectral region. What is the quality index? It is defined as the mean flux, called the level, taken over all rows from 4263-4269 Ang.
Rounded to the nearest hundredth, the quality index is 7.98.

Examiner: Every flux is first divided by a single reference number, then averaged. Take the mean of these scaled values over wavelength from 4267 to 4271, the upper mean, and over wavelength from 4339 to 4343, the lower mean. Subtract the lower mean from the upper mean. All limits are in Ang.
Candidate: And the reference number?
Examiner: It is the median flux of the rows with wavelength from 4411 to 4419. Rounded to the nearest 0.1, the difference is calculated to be 0.0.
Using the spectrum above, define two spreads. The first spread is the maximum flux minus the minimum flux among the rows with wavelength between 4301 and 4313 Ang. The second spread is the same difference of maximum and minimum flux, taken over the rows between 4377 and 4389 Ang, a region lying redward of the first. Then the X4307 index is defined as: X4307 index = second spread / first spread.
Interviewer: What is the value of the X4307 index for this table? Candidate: 2.6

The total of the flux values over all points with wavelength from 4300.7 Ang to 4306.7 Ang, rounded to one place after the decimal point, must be 17.9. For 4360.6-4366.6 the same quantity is 27.0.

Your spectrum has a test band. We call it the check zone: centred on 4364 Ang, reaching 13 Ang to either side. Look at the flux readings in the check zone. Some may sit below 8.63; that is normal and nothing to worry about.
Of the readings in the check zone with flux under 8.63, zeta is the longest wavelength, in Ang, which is 4375.65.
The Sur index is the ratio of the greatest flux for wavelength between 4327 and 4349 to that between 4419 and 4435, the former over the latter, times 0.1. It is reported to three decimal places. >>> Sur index 0.097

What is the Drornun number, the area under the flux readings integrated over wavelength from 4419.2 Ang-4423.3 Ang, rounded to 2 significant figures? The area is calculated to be 37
